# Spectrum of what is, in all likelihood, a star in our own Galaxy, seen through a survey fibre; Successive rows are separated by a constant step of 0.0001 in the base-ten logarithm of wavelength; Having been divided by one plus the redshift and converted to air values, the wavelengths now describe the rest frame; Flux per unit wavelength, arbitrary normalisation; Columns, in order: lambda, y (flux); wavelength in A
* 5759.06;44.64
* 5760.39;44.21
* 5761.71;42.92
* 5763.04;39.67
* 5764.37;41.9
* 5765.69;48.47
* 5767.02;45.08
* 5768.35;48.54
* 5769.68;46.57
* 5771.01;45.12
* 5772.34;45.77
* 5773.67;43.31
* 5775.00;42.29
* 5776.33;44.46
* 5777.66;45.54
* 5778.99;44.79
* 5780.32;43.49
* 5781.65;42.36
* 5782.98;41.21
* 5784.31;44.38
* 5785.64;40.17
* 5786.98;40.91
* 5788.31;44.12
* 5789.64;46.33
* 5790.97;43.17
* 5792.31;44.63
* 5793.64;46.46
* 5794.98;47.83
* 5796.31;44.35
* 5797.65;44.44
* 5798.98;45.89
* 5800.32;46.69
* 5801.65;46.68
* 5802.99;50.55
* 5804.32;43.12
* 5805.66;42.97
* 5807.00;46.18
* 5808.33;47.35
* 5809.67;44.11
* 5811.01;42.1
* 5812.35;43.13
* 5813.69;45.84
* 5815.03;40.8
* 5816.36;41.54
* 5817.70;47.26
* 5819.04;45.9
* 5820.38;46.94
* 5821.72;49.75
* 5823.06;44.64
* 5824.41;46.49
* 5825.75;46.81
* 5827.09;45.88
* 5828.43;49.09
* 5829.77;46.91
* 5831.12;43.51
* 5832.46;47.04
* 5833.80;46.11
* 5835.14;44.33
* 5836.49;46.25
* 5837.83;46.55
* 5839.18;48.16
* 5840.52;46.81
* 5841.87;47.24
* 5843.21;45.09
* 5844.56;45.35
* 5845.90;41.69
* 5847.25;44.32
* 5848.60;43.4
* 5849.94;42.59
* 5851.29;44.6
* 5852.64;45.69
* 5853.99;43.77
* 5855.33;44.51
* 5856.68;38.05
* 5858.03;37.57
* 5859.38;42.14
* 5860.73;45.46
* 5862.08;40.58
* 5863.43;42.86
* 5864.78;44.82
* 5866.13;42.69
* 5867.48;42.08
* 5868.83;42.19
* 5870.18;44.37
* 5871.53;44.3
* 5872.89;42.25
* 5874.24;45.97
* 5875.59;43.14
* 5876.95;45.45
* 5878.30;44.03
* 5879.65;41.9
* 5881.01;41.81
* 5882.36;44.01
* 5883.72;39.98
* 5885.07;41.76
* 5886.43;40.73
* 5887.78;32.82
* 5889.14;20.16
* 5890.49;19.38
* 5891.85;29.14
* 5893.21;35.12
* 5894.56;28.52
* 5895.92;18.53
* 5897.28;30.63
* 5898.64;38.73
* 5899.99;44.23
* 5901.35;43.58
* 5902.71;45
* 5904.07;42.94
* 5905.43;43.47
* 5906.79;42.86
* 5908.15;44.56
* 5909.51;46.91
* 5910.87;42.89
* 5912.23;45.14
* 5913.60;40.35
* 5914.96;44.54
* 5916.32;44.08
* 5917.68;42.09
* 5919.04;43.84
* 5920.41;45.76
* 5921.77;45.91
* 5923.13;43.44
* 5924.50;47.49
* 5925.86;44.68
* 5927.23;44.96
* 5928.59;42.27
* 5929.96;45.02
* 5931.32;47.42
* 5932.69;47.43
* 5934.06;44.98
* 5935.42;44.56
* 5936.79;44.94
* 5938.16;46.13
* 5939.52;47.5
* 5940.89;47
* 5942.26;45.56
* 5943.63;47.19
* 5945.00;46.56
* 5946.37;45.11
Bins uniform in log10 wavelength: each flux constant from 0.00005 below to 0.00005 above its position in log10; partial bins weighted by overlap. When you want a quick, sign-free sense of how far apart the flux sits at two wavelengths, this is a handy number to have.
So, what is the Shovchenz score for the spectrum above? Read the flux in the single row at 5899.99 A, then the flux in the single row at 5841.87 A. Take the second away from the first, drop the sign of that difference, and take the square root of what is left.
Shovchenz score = 1.7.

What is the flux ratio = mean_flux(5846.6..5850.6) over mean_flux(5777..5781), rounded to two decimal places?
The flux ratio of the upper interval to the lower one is 0.97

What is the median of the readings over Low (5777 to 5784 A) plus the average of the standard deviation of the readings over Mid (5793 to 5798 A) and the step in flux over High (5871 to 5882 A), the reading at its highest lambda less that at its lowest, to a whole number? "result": 43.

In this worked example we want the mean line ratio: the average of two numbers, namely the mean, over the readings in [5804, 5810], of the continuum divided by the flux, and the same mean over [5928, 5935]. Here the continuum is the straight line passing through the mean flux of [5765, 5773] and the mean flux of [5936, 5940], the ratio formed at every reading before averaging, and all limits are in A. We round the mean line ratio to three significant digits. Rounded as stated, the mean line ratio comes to 1.03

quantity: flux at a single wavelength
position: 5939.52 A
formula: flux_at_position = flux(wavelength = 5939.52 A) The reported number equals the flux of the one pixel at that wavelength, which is 47.5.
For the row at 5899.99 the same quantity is 44.23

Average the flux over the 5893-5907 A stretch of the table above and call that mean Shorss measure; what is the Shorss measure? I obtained 38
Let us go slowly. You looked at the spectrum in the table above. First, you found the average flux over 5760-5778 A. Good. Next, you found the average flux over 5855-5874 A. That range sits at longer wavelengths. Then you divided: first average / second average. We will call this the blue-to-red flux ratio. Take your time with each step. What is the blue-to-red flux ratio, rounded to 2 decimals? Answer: 1.05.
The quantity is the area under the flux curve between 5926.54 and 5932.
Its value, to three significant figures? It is 245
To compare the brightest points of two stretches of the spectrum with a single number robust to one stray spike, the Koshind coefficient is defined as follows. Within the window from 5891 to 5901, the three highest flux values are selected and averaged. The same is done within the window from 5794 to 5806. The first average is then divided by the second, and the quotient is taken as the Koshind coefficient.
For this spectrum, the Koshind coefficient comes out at 0.814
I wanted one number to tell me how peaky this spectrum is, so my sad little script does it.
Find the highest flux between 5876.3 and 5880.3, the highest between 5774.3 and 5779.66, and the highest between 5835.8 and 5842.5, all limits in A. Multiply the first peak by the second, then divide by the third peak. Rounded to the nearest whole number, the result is 43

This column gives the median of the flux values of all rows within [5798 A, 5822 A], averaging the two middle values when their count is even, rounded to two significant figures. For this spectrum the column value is 46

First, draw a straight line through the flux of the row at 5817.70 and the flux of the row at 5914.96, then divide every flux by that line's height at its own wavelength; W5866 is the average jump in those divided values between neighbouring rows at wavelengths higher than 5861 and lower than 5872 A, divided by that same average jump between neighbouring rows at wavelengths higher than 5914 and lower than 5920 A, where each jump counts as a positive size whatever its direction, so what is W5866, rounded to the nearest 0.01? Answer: 0.93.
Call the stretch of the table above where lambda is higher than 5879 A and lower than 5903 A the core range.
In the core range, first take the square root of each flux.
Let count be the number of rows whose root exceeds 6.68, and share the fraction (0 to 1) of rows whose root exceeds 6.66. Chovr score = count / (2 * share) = 9.0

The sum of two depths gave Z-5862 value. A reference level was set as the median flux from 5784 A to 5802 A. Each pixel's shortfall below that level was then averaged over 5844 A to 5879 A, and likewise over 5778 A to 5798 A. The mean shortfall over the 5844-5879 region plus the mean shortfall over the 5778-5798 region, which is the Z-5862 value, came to 1.9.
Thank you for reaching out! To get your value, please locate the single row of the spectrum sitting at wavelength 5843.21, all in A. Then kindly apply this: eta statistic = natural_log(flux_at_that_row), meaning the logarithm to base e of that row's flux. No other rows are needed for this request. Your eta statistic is 3.81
